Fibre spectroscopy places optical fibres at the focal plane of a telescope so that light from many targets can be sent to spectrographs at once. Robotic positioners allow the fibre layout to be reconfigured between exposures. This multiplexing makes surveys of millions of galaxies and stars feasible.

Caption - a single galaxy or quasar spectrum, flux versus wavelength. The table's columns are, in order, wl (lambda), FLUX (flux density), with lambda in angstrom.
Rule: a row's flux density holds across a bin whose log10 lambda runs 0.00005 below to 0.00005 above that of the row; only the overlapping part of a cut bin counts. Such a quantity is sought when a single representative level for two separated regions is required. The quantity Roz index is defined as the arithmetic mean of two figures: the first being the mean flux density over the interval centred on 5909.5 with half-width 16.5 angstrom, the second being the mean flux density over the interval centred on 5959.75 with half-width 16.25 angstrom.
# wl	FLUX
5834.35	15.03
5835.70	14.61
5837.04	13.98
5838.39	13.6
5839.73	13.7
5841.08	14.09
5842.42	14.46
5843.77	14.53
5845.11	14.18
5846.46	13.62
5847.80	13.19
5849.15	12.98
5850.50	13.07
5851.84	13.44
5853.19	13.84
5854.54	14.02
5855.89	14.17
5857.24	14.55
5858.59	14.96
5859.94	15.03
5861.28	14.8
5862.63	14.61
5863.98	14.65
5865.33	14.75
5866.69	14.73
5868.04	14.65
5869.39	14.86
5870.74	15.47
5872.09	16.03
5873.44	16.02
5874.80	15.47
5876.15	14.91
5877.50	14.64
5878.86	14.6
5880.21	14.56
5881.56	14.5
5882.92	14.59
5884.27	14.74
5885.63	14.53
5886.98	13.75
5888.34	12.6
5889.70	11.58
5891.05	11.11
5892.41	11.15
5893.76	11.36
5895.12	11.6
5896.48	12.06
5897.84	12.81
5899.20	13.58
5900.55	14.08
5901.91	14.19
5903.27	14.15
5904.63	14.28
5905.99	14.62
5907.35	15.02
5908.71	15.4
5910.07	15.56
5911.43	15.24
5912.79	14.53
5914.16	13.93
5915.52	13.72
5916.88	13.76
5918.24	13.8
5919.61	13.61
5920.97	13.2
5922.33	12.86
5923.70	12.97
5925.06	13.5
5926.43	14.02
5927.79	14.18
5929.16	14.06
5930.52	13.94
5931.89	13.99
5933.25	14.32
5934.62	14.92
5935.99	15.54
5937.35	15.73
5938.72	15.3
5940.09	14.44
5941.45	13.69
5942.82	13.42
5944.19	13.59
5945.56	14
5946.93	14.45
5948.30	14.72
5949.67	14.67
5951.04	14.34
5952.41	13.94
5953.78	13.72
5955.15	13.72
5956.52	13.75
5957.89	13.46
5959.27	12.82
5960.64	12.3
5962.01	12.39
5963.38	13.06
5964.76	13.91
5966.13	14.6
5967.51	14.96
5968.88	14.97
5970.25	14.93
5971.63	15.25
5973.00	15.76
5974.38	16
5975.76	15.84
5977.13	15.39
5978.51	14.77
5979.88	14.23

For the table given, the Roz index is 14.0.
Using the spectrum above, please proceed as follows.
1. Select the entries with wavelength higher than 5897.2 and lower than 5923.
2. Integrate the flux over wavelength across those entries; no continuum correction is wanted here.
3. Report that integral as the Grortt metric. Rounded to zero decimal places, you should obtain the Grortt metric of 365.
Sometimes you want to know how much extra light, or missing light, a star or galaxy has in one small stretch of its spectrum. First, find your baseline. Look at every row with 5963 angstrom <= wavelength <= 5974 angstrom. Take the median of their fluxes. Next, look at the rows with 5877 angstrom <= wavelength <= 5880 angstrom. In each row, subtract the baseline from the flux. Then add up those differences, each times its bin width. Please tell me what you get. -1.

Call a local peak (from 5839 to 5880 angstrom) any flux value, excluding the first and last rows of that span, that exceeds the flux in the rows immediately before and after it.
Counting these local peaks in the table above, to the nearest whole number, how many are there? 4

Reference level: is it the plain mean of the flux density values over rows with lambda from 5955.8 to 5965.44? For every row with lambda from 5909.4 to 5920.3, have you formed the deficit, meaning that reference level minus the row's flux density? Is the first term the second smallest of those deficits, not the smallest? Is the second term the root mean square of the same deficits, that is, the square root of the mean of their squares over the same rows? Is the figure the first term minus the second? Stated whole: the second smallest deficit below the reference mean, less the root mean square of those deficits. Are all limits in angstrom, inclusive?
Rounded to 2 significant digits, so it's -3.5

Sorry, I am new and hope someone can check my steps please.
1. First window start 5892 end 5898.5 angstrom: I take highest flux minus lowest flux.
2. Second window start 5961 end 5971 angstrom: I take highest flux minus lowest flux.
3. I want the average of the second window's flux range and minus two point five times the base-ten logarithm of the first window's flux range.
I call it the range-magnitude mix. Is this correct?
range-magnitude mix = 1.0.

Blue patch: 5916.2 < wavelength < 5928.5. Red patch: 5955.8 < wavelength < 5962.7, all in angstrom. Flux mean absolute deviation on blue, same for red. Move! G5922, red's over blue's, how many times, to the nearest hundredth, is 1.44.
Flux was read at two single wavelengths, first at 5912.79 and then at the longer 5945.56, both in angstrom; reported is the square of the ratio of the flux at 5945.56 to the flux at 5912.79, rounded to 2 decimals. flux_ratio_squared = 0.93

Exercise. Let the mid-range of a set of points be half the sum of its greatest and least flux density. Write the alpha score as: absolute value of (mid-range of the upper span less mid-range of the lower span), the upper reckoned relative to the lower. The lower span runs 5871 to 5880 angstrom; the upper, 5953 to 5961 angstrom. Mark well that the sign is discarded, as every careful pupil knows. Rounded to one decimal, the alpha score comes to 2.3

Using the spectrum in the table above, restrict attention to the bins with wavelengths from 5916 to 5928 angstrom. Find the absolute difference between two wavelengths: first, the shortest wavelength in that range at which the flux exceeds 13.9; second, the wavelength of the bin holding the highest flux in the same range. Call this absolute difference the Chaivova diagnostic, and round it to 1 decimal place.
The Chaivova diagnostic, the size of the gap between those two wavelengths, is 1.4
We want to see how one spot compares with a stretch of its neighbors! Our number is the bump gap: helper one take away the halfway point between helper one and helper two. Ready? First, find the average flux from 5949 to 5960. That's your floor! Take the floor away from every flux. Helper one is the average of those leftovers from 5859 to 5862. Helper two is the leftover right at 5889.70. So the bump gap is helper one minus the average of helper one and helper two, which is 1.7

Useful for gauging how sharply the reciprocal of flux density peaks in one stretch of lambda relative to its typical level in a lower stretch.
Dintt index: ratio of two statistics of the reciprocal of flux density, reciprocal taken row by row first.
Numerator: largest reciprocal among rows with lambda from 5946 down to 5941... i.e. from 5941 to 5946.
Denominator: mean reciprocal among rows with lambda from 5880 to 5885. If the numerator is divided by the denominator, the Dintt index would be 1.09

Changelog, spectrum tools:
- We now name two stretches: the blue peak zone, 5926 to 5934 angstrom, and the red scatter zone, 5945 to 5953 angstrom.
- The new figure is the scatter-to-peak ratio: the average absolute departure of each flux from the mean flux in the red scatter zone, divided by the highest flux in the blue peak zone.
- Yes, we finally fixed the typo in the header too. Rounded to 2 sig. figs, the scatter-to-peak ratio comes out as 0.018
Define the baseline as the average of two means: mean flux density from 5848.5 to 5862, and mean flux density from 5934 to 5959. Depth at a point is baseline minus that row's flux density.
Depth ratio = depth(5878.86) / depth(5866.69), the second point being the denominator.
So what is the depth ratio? 0.76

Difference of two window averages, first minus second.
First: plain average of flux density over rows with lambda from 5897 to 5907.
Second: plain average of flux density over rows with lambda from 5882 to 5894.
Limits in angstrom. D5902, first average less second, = 1.1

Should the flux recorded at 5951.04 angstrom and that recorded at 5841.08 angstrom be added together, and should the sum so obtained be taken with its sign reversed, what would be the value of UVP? -28.4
